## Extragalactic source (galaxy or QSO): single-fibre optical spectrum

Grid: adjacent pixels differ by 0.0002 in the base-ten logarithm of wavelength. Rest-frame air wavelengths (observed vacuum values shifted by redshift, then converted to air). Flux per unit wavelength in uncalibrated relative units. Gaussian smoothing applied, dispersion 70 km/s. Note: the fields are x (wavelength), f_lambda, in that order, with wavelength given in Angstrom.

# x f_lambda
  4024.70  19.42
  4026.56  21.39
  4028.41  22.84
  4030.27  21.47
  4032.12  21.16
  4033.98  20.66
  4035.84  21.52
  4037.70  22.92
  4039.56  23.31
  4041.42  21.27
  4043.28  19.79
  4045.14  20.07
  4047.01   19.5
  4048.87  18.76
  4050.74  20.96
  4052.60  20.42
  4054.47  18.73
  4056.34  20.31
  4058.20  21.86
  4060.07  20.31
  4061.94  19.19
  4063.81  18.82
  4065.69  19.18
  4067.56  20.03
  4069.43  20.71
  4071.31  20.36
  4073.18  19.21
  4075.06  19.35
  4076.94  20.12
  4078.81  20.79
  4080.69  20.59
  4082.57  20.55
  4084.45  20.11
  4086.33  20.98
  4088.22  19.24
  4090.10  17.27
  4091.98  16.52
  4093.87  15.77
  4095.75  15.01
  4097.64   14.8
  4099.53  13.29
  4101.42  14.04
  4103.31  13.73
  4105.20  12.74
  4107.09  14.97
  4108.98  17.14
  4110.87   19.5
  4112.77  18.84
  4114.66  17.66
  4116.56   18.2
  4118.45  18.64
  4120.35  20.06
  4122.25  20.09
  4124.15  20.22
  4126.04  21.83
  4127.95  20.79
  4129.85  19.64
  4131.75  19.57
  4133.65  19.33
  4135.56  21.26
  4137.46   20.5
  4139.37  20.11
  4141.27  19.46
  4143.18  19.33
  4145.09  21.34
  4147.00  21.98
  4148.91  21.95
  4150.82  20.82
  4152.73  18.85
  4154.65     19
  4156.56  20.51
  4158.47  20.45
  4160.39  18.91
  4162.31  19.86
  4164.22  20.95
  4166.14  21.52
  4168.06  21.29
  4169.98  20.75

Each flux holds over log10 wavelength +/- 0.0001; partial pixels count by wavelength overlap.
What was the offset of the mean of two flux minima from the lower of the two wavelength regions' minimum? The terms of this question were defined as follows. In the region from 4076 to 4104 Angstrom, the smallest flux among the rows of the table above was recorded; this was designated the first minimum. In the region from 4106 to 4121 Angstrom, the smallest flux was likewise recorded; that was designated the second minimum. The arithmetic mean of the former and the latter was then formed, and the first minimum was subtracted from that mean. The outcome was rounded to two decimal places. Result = 0.84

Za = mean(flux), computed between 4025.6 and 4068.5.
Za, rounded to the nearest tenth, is 20.6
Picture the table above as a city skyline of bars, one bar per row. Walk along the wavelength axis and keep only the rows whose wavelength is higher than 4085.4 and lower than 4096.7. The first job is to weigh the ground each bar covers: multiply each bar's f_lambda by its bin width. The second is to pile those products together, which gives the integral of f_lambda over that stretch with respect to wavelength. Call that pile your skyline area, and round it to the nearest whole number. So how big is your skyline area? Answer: 197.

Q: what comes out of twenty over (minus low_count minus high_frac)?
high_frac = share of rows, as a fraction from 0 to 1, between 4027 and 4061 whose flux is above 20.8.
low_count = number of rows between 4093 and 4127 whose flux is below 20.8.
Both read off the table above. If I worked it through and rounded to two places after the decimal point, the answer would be -1.14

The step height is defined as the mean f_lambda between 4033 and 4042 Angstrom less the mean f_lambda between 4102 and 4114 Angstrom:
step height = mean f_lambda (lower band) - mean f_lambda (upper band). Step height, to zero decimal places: 6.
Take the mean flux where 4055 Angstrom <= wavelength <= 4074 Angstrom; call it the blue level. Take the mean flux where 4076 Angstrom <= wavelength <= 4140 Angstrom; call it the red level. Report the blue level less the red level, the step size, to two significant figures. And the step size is 1.6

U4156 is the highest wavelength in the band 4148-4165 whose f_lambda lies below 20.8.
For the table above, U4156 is 4162.31 Angstrom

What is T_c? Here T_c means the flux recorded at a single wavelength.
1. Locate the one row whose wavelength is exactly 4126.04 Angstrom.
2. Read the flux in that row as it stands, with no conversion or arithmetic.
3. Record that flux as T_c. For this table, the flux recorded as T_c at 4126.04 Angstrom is 21.83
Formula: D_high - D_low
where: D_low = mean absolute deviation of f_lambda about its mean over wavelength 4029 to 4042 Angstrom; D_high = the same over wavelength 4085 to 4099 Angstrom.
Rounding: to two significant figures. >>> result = 1.0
